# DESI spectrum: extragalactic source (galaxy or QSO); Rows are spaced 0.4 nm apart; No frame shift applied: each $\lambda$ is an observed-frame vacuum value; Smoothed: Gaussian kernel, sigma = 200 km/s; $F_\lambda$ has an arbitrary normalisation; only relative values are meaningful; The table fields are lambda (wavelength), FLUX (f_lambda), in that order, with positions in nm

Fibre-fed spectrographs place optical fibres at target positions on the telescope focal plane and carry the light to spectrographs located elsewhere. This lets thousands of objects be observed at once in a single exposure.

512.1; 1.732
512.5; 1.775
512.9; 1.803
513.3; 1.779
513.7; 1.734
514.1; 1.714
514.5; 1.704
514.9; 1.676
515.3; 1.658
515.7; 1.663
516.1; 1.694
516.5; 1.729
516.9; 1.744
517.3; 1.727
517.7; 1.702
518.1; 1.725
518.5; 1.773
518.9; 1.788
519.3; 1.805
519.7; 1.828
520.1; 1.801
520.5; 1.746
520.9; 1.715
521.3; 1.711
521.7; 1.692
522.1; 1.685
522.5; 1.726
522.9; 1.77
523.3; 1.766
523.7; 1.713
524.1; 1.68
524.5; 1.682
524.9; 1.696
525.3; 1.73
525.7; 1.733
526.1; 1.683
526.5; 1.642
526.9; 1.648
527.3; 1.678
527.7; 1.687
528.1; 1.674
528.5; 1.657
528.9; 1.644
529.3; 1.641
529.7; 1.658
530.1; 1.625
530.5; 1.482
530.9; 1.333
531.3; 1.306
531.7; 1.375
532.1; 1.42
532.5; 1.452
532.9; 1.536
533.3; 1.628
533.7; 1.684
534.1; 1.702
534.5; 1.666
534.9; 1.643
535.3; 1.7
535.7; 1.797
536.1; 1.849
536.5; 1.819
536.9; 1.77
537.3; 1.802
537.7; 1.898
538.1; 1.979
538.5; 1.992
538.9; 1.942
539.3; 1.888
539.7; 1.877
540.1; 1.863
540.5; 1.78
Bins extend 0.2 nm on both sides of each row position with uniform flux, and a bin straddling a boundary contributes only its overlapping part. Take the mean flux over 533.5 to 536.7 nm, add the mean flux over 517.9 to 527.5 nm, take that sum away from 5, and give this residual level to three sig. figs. 1.54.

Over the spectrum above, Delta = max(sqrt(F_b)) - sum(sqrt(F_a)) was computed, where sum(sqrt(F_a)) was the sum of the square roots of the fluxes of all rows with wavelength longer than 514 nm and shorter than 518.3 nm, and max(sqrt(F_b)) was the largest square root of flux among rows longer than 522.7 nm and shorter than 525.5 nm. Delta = -13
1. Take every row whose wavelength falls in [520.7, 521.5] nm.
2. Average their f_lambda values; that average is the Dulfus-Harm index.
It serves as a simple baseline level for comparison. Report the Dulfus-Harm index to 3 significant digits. 1.71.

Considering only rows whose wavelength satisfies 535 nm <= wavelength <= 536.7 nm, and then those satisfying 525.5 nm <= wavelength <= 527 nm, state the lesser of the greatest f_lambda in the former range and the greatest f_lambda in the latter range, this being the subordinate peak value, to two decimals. 1.73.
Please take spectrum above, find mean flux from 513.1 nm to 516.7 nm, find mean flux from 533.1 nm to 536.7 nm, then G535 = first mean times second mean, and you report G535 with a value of 2.94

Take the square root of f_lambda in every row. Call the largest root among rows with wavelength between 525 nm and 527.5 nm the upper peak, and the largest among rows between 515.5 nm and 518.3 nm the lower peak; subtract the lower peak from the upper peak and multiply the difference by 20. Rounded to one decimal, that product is -0.1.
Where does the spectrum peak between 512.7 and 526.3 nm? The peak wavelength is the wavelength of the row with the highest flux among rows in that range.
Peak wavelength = 519.7 nm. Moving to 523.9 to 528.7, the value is 525.7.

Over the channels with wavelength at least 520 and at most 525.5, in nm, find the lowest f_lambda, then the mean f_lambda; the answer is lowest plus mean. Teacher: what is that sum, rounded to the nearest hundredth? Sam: 3.40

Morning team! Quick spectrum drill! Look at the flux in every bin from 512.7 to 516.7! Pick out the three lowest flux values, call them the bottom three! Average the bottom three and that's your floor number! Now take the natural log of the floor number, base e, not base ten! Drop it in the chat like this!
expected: 0.51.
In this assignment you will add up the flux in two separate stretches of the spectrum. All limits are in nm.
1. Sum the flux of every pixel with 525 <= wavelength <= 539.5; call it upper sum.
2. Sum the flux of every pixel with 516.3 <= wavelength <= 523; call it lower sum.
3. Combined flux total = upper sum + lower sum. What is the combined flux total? 90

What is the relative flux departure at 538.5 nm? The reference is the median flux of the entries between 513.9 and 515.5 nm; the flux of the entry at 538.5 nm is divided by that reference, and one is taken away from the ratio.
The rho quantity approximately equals 0.179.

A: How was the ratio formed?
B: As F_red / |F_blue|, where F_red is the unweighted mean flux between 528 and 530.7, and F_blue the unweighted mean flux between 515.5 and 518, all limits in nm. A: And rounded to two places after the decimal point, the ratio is 0.95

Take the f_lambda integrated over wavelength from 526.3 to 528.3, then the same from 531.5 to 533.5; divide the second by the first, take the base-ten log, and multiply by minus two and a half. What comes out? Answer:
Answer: 0.13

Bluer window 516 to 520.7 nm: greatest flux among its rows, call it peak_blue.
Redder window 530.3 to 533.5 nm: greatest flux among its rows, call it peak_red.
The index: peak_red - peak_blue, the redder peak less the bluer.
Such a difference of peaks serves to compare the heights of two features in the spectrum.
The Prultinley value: -0.20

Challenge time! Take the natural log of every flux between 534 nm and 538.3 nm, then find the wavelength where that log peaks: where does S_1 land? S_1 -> 538.1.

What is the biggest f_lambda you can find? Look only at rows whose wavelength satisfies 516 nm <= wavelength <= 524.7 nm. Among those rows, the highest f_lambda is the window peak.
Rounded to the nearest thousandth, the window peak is 1.828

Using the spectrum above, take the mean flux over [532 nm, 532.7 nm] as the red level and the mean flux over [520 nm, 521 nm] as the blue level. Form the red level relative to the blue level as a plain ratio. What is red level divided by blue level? 0.82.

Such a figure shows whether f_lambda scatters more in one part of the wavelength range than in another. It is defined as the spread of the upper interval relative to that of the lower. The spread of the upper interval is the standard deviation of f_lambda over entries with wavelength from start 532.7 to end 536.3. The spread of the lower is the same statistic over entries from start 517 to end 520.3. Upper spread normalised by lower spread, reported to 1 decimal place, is 2.0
